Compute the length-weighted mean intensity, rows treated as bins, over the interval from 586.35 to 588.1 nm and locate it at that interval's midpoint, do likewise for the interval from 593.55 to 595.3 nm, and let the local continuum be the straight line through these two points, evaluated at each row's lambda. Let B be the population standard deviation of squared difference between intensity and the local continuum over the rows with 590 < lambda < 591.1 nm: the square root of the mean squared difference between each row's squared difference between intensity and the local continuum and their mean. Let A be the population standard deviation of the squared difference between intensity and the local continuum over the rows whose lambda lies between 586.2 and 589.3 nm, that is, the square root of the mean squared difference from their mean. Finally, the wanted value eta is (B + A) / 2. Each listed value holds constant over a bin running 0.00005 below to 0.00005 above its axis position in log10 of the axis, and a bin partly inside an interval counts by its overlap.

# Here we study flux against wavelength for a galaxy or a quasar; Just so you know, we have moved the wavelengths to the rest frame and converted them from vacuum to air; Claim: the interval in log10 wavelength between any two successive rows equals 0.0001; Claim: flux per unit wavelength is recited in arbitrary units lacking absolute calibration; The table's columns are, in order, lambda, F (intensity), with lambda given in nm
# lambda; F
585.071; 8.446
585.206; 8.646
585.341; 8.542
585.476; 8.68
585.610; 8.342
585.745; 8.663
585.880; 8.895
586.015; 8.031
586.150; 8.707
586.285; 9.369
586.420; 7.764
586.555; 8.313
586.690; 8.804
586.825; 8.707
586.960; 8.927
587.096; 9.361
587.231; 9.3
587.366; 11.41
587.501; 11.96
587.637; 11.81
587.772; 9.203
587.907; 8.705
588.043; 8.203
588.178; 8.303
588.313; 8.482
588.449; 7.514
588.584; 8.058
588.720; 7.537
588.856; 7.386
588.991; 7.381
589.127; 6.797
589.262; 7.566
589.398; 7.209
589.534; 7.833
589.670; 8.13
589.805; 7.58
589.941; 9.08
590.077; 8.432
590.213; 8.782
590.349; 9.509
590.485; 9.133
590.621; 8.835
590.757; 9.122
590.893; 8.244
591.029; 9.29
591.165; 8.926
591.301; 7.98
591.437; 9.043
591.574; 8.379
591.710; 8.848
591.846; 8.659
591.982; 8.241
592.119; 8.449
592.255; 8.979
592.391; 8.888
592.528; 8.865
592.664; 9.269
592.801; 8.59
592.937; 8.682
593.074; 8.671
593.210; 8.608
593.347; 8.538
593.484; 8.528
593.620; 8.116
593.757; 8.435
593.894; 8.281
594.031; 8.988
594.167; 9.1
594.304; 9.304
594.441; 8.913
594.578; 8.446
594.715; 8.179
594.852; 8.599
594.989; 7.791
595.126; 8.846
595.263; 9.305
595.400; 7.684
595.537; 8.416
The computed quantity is 1.10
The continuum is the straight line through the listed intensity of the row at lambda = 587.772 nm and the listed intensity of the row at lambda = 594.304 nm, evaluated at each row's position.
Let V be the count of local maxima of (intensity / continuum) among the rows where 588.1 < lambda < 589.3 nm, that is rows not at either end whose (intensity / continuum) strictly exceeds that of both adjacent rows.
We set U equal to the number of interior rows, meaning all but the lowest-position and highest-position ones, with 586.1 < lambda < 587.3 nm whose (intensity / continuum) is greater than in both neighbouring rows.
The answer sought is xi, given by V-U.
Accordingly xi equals -1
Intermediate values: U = 3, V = 2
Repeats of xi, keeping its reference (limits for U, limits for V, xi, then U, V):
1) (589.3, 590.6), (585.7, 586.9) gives 0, 3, 3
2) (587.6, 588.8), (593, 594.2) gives -1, 2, 1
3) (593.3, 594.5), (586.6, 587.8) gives 0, 2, 2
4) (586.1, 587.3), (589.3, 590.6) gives 0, 3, 3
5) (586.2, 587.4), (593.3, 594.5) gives 0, 2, 2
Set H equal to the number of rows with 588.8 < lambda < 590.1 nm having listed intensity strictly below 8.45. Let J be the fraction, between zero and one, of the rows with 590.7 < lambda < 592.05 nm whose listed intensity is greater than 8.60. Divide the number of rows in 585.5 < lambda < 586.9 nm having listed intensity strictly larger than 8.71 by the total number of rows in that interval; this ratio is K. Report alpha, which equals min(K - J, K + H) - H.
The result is -9.3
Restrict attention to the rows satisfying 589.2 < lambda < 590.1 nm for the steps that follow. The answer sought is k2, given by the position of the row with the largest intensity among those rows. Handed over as 589.941 nm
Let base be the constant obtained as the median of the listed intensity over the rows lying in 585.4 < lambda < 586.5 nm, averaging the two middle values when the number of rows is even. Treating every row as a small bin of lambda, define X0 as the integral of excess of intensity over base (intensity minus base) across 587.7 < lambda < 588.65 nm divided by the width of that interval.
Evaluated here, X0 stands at -0.30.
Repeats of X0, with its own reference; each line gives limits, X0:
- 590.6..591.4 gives 0.07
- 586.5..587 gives 0.01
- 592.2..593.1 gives 0.18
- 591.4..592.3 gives -0.04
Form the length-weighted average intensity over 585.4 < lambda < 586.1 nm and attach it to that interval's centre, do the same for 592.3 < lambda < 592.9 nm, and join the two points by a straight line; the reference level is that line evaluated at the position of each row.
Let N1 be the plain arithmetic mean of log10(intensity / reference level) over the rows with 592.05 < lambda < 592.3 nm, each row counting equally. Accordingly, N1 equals -0.008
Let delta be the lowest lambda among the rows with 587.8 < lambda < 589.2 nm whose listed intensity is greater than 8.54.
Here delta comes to 587.907 nm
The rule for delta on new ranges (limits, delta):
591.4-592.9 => 591.437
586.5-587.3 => 586.690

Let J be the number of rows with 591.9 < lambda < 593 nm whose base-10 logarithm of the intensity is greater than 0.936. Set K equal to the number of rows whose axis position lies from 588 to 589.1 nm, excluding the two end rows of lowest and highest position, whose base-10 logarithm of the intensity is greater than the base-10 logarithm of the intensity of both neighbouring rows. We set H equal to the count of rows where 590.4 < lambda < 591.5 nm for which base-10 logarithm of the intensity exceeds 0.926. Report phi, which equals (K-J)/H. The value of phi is -0.5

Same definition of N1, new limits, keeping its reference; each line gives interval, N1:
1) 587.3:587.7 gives 0.133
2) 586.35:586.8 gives -0.015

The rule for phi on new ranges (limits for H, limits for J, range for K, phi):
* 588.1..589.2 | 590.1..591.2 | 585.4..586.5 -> -5.0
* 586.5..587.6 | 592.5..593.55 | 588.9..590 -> -0.3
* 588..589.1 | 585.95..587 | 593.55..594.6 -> -3.0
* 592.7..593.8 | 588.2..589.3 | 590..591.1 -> 0.3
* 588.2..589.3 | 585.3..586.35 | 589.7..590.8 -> -3.0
